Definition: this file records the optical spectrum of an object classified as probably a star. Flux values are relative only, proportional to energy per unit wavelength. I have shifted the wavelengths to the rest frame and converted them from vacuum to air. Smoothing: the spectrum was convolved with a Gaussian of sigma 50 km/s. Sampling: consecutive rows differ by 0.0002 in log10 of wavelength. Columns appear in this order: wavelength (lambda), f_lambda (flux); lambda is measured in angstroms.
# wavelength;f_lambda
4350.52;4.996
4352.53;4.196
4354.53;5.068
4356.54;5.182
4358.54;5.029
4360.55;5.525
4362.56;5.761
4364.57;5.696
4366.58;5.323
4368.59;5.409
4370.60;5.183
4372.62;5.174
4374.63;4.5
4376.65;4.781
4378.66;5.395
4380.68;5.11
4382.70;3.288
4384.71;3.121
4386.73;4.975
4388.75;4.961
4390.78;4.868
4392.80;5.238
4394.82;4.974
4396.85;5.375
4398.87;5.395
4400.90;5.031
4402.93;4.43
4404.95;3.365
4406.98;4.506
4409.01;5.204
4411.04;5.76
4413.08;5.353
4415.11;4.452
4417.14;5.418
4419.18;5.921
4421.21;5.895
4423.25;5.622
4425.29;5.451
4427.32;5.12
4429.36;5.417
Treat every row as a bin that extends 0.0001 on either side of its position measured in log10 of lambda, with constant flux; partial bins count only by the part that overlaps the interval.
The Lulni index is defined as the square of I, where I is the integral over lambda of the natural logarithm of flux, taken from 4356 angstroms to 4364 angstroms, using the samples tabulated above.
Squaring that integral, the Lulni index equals 182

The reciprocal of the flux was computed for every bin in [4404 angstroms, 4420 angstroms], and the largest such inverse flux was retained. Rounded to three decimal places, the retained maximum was 0.297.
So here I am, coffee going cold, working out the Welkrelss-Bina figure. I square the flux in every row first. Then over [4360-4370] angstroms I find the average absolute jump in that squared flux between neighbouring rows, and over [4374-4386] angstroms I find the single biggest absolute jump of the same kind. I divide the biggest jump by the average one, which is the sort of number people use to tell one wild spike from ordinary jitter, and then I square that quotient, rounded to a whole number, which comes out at 53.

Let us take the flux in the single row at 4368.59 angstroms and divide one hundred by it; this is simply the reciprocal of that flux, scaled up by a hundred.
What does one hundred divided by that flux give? 18.5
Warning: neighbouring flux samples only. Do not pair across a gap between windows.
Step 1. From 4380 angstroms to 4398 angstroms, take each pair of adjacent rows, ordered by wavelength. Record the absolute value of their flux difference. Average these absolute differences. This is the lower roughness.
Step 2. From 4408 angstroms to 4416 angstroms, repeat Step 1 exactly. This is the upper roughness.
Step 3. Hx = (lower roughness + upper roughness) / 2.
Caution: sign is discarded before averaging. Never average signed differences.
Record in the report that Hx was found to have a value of 0.62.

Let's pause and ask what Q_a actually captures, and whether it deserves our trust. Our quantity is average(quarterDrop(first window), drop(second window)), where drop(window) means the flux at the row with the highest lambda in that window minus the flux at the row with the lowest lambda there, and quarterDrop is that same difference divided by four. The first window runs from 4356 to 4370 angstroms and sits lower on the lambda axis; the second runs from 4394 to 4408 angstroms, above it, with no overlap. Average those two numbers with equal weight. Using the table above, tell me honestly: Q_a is -0.21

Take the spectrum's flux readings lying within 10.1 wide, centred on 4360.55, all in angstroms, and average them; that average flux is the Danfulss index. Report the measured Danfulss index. 5.44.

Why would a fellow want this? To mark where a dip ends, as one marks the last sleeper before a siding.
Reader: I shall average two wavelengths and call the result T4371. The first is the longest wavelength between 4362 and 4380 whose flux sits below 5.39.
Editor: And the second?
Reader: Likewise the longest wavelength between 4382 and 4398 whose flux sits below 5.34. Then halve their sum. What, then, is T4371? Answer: 4385.7 angstroms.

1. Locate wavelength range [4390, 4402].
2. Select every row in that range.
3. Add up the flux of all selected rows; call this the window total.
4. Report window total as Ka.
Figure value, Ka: 31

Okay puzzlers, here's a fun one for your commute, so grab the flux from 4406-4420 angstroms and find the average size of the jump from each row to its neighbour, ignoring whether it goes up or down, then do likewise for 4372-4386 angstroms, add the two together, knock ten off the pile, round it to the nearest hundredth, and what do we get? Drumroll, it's -8.69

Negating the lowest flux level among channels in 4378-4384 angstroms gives -3.3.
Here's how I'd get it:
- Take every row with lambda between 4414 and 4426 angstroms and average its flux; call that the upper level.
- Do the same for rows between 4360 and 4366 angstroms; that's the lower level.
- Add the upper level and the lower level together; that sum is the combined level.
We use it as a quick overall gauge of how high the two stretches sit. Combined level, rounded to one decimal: 11.1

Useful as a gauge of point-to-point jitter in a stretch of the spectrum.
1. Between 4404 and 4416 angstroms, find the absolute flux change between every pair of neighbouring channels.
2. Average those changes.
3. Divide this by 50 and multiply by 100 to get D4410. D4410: 1.5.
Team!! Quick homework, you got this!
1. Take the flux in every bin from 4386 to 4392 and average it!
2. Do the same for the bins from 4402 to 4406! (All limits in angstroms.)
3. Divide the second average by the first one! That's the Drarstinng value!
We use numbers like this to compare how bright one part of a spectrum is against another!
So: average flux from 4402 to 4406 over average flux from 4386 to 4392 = 0.79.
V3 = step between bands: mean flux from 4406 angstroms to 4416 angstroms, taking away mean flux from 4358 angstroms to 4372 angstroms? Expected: -0.36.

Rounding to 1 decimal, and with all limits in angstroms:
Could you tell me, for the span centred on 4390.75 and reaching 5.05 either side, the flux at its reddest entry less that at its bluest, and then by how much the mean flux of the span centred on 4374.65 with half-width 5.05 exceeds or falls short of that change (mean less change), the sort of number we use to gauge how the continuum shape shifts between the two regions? 5.0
